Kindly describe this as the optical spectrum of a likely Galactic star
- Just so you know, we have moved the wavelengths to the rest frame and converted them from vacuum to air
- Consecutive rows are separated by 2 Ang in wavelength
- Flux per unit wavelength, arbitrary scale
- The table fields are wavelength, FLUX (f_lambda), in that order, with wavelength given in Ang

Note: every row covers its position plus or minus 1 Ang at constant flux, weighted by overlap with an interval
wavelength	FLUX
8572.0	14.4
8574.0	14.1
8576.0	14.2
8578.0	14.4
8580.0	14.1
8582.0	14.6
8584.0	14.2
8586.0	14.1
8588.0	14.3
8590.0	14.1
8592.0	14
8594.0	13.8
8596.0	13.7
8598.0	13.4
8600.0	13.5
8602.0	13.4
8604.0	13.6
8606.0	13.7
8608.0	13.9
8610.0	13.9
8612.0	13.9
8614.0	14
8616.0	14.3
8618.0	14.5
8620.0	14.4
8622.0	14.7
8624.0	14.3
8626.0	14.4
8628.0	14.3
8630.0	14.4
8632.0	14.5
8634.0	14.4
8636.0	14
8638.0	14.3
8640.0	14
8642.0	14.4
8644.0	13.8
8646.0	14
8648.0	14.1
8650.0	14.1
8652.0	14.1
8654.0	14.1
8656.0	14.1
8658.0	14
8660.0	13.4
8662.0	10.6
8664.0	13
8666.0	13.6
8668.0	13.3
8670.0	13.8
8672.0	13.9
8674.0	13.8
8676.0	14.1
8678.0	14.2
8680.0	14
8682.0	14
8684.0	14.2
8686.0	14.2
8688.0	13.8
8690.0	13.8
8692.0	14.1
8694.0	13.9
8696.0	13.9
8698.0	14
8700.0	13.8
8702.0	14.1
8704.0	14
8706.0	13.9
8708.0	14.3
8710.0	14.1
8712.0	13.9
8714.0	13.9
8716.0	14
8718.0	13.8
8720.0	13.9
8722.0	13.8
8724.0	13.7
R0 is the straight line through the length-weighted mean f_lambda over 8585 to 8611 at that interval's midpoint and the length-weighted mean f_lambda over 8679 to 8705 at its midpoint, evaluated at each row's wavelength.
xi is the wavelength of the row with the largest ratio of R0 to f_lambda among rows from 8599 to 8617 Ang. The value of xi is 8602.0 Ang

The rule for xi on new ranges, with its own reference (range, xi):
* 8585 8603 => 8602.0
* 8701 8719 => 8718.0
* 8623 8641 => 8640.0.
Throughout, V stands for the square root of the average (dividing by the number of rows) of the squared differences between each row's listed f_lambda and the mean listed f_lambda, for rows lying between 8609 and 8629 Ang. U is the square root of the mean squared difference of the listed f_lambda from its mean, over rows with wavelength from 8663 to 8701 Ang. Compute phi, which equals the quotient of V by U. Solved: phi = 0.8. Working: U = 0.30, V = 0.25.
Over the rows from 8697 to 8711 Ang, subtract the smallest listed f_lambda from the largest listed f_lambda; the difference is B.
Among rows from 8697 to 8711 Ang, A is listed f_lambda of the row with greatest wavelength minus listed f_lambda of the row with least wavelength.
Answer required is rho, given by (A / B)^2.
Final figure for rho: 0.04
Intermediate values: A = 0.1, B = 0.50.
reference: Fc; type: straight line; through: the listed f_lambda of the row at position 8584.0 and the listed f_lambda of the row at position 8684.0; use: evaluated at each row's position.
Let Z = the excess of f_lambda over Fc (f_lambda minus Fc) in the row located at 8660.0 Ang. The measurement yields -0.80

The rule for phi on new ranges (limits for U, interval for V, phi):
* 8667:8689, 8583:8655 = 1.2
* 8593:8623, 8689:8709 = 0.4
